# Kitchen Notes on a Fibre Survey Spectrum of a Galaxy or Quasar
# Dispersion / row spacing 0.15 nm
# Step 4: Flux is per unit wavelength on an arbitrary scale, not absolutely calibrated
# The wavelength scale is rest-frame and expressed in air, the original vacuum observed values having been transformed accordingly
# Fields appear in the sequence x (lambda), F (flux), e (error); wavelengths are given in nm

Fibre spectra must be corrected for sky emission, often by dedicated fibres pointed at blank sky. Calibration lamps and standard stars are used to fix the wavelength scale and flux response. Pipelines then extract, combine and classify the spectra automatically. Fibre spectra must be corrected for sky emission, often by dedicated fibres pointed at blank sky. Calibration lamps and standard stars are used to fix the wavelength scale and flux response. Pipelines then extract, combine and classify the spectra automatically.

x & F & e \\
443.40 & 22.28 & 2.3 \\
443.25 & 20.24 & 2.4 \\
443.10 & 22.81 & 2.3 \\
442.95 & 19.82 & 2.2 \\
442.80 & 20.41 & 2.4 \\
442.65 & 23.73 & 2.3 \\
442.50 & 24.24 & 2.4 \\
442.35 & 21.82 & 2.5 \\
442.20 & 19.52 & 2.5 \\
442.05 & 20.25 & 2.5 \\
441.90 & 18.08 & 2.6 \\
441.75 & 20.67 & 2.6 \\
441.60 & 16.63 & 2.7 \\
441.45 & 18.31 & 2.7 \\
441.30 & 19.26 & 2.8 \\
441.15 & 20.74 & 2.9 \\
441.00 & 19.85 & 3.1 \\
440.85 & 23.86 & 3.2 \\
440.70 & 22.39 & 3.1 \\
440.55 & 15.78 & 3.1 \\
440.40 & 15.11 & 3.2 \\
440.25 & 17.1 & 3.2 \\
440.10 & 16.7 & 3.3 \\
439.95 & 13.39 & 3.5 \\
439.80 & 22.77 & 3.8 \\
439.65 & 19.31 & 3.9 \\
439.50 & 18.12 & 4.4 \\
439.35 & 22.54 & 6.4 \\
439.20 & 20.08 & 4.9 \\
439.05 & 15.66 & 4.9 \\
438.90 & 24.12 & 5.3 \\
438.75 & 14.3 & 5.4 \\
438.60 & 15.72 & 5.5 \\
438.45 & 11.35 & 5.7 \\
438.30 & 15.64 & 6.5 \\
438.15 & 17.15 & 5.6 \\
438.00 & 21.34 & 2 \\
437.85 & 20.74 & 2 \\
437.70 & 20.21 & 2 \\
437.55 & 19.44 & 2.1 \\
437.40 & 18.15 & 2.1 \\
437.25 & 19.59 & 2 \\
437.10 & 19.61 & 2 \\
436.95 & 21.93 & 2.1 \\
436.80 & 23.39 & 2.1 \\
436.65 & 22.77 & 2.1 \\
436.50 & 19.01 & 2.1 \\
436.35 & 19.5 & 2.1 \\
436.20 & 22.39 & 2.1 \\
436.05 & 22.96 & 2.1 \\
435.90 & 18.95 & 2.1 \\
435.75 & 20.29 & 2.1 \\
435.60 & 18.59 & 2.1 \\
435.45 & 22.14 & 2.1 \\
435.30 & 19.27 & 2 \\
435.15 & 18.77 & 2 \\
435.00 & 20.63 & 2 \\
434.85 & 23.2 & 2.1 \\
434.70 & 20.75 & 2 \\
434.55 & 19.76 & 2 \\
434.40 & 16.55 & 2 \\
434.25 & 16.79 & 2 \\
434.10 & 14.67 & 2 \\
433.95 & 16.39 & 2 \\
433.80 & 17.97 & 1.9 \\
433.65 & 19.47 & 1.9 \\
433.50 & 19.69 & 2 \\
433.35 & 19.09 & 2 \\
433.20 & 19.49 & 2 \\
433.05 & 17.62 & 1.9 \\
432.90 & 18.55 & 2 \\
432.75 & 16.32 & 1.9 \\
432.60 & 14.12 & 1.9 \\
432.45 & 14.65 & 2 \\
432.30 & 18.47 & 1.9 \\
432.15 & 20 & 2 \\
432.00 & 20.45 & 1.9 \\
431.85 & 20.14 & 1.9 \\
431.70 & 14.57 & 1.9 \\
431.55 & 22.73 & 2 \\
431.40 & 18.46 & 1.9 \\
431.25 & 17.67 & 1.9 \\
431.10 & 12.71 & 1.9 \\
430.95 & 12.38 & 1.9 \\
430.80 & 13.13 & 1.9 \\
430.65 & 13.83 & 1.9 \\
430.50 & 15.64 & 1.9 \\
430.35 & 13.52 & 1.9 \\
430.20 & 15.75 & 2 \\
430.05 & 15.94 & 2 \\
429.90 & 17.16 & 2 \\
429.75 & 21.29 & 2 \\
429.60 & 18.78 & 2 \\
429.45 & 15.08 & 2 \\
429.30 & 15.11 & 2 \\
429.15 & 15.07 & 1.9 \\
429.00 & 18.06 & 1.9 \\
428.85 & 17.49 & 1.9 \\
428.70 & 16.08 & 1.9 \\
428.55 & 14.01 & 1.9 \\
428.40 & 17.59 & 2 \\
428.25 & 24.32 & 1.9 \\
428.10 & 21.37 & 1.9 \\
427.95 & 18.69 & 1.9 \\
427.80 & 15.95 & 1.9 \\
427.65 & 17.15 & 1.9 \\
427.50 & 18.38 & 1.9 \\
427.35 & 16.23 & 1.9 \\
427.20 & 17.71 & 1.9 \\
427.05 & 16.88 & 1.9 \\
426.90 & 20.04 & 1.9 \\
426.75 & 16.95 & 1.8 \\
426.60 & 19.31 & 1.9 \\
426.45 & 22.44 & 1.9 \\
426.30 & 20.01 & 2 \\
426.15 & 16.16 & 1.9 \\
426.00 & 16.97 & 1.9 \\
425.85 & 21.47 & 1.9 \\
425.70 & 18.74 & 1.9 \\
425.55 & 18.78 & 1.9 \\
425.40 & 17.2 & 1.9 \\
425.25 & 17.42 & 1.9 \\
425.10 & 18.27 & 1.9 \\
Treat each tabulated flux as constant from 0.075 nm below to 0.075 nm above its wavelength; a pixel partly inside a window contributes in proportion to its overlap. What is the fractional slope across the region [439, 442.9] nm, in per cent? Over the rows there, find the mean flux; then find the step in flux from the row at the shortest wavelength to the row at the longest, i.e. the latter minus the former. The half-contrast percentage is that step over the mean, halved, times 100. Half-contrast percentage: 12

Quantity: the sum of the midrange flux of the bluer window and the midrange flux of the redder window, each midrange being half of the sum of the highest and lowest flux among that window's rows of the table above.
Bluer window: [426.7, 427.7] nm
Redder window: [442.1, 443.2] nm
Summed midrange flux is 40.0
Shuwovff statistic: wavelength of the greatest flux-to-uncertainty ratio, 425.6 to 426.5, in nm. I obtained 426.45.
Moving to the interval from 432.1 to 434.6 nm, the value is 433.65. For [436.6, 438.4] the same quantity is 436.80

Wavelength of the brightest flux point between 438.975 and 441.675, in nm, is 440.85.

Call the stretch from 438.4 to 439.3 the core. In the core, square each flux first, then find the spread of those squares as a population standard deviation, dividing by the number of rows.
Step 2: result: 150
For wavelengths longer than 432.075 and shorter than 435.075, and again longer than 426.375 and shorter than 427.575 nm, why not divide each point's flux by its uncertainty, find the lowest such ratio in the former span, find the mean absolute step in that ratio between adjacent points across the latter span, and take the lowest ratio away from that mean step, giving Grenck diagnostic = -6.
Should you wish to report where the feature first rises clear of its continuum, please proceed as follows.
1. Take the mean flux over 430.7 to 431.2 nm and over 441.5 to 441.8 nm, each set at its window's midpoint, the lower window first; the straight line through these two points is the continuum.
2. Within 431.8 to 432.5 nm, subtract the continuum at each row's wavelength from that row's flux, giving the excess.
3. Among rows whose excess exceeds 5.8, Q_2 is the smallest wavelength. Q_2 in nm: 431.85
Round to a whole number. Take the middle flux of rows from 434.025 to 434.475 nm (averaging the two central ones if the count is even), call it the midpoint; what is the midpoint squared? 274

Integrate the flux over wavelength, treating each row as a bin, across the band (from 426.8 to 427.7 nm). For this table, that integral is 16.0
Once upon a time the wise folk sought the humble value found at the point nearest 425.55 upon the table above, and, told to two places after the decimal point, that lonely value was 18.78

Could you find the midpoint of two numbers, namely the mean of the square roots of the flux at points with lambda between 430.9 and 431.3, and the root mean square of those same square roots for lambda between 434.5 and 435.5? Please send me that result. 4.15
